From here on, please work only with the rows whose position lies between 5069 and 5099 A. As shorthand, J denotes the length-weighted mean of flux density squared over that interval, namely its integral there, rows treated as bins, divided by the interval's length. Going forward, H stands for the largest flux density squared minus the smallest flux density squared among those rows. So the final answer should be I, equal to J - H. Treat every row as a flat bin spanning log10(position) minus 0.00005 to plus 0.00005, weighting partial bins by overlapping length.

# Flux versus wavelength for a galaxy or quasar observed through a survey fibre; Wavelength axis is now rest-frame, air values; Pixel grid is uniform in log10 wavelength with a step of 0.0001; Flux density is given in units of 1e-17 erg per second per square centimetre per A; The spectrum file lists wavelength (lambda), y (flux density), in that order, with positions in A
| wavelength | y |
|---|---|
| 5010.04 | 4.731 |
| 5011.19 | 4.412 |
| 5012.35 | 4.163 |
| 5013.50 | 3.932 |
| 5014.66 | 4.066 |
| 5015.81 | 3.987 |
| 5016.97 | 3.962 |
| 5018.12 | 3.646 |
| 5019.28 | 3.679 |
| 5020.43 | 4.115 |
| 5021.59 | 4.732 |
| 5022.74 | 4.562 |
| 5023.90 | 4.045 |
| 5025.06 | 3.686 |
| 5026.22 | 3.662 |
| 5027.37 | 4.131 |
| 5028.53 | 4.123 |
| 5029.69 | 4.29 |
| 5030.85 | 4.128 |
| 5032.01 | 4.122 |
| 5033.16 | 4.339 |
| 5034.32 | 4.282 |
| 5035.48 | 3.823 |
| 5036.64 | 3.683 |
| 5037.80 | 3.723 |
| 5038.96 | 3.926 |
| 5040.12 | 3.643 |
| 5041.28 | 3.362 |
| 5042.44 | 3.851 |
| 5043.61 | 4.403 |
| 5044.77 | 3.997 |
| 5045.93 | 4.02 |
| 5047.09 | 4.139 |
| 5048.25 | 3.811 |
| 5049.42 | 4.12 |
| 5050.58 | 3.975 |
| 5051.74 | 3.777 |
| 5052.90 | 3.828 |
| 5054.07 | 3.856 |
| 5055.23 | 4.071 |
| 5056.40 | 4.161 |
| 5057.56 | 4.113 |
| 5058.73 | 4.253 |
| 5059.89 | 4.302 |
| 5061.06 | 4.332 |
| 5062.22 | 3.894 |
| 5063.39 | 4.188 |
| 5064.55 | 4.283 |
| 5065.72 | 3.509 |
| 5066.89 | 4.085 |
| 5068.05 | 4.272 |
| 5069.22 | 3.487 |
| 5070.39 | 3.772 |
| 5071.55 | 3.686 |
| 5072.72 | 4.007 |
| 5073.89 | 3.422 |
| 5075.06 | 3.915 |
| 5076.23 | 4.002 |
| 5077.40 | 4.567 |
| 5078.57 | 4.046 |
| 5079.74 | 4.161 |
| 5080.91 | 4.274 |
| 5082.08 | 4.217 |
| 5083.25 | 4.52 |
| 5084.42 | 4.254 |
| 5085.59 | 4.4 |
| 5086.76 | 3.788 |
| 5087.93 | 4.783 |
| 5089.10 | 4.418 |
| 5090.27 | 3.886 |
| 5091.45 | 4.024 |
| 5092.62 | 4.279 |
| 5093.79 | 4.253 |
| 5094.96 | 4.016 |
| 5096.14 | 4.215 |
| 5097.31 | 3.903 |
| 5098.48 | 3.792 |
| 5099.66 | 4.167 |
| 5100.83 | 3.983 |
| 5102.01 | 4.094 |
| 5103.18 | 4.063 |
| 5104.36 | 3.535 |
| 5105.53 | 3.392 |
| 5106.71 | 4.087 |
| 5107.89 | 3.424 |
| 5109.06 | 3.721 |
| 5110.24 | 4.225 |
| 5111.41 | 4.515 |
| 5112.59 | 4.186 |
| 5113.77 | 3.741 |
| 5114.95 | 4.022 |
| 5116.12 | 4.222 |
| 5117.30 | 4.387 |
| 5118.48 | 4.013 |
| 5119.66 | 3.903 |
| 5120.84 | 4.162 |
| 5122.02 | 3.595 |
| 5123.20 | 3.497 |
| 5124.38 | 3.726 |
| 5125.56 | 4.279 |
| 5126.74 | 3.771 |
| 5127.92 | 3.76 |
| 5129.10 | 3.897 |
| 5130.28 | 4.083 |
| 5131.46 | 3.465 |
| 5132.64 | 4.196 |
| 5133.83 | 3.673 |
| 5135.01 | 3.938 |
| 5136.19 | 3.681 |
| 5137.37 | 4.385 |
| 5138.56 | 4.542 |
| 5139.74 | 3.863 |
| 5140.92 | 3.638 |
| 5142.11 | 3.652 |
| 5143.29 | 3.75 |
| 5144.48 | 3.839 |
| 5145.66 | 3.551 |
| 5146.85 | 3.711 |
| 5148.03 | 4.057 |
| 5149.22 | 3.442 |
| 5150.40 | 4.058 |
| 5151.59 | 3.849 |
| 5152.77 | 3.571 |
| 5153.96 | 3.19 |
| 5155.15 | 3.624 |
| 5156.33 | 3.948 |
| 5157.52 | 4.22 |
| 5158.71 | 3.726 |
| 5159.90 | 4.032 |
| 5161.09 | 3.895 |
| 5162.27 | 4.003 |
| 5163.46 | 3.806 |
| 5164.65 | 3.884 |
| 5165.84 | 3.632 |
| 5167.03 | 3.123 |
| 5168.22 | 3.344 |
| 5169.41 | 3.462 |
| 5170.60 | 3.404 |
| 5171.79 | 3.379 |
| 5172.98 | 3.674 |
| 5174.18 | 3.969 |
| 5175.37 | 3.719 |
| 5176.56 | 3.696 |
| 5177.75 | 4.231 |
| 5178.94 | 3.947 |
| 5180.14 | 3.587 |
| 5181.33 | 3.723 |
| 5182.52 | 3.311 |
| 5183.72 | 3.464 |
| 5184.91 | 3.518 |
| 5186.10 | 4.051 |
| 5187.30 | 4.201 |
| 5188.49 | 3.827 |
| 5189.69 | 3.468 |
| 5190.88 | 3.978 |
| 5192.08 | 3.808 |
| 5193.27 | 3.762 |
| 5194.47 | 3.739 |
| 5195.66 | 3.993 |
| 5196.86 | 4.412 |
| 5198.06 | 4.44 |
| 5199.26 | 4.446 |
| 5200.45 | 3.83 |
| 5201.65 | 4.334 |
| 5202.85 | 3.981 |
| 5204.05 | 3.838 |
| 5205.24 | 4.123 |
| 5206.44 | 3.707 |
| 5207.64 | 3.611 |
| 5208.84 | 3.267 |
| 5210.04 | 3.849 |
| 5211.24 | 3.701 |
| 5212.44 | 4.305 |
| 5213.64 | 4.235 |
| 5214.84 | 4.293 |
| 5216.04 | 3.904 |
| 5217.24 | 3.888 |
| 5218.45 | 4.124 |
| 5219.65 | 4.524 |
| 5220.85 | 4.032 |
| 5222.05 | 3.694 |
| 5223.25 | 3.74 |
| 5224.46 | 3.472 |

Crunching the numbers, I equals 5.6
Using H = 11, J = 16.8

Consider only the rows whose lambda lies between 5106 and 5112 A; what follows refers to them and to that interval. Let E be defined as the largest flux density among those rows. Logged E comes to 4.515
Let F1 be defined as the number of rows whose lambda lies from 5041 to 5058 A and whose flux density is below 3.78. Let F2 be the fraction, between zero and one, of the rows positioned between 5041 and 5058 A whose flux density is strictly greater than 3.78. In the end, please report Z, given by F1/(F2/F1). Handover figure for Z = 5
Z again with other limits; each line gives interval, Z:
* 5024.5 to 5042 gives 60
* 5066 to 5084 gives 22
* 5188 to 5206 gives 11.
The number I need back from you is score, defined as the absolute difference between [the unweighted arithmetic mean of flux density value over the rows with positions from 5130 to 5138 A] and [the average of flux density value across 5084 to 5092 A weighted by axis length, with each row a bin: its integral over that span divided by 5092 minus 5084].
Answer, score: 0.30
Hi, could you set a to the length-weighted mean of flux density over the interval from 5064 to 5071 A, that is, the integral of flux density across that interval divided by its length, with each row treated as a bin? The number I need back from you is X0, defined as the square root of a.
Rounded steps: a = 3.9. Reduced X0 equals 1.97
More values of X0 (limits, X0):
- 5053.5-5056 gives 1.99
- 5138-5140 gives 2.06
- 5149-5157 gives 1.92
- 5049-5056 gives 1.98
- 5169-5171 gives 1.85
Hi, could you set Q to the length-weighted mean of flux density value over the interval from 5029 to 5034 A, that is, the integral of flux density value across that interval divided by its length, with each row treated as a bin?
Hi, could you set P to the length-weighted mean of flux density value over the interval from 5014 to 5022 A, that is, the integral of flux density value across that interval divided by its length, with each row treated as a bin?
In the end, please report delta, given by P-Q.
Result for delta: -0.2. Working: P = 4.01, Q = 4.2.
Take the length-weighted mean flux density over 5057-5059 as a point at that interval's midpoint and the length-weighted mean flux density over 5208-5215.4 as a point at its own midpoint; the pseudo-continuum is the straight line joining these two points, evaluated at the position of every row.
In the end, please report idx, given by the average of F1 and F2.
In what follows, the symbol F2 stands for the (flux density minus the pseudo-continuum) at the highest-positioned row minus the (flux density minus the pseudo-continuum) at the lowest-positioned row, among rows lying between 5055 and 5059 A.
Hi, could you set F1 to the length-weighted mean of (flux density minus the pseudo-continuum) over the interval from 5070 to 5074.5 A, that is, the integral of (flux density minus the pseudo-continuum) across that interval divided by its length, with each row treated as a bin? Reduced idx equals -0.12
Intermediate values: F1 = -0.42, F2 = 0.19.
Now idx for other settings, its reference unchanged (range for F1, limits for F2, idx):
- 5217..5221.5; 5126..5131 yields 0.28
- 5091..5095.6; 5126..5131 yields 0.18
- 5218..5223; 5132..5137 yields -0.18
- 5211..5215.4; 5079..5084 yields 0.30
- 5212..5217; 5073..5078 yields 0.69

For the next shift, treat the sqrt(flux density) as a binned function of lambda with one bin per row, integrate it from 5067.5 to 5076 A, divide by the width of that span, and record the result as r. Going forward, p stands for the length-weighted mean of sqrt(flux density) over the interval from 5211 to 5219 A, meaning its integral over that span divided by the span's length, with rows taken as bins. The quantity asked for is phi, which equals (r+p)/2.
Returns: 1.983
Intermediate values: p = 2.02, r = 1.95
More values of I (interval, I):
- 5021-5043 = 5.1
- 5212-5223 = 10.0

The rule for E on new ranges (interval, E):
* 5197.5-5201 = 4.446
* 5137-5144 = 4.542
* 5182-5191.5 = 4.201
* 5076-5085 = 4.567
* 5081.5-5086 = 4.52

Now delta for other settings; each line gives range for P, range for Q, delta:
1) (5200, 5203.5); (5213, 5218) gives 0.0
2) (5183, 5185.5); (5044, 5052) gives -0.5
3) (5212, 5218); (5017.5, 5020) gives 0.4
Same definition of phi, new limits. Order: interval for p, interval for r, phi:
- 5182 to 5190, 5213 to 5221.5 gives 1.978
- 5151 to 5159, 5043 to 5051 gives 1.973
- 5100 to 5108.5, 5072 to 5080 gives 1.974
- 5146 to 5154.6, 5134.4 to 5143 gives 1.953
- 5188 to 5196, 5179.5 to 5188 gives 1.934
